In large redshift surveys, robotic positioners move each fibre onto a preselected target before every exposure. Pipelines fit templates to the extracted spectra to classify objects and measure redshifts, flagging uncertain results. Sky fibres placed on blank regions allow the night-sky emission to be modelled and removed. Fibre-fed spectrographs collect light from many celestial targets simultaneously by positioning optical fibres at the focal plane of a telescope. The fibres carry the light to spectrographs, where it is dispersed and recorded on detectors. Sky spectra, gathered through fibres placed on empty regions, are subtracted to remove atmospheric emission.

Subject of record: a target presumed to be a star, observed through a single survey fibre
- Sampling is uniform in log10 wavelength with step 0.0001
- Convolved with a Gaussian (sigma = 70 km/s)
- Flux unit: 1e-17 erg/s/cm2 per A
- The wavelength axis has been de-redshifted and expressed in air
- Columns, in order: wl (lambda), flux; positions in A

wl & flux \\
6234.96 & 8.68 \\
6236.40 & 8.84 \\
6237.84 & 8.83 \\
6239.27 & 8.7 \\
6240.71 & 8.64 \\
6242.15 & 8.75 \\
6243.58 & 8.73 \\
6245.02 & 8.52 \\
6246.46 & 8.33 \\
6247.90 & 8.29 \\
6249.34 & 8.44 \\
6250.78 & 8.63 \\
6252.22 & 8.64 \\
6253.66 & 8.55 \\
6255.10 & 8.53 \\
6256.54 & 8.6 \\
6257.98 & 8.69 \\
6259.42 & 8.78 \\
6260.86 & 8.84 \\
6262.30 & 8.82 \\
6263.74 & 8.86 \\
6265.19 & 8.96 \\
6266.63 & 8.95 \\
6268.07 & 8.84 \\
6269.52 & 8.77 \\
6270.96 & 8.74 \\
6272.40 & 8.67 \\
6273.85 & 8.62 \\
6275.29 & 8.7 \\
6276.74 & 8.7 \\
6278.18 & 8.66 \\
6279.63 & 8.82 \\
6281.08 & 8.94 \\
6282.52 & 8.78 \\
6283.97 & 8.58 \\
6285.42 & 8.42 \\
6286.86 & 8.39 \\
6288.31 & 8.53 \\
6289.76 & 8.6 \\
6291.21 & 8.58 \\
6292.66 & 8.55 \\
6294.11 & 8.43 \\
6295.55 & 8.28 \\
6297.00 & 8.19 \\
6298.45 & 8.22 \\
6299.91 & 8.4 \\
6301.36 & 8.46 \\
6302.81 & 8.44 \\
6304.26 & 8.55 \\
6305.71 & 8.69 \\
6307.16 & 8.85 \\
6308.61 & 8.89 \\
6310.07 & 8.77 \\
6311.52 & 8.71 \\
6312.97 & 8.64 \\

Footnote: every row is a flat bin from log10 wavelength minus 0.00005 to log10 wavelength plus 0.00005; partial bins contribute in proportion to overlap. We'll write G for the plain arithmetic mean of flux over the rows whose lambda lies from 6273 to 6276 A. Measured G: 8.66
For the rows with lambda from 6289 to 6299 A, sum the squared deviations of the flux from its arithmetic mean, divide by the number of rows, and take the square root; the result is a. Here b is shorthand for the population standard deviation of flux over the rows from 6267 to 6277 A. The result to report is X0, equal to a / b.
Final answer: 2.5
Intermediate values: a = 0.16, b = 0.066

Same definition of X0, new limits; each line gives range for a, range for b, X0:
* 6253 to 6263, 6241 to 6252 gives 0.7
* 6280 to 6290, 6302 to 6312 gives 1.2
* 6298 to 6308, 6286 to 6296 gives 1.8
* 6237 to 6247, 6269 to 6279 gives 3.4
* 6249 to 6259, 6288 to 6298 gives 0.5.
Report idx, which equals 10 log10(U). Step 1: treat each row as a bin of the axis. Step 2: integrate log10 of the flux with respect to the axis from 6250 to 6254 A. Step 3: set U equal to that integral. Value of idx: 5.73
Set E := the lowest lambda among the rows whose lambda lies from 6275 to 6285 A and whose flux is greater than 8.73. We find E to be 6279.63 A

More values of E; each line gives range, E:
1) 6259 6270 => 6259.42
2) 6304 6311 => 6307.16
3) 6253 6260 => 6259.42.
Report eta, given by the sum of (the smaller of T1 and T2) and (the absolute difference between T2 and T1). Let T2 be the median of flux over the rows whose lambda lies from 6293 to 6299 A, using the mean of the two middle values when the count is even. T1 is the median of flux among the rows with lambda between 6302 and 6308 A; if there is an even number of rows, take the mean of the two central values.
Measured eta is 8.62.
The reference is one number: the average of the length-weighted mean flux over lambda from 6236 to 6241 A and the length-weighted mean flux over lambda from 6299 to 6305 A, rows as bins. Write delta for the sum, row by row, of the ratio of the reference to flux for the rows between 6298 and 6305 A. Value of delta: 5.11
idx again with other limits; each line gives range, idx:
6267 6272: 6.74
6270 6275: 6.72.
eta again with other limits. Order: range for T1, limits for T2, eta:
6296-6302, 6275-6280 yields 8.70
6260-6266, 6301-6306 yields 8.85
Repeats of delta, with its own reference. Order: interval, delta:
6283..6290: 5.06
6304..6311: 4.92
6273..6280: 4.94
